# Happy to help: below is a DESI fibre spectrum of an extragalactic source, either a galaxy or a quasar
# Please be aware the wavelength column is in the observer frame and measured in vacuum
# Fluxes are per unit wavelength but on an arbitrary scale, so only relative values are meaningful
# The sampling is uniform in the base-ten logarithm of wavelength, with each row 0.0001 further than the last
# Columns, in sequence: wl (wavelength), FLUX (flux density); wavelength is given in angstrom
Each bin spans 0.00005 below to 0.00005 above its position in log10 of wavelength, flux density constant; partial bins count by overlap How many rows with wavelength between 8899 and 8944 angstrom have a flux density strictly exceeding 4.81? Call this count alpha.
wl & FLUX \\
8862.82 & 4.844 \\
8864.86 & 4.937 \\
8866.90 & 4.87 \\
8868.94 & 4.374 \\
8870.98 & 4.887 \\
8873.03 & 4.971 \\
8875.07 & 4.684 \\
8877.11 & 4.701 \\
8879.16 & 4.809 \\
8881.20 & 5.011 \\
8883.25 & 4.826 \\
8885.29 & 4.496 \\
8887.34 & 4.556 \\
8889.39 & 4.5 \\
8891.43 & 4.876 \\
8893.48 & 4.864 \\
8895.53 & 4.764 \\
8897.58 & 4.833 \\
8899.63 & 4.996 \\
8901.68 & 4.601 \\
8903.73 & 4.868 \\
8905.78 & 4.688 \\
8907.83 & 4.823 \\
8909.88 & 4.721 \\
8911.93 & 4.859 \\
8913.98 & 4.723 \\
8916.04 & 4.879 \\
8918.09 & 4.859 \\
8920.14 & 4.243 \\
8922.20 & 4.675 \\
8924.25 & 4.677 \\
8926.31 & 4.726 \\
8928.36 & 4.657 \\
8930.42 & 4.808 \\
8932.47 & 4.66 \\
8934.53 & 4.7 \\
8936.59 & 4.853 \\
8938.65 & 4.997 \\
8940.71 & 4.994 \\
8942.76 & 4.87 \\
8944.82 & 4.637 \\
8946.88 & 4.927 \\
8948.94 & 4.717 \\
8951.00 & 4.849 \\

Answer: 10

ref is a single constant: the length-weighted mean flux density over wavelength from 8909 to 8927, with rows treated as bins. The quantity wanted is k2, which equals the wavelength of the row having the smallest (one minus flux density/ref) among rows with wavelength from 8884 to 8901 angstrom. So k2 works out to 8899.63 angstrom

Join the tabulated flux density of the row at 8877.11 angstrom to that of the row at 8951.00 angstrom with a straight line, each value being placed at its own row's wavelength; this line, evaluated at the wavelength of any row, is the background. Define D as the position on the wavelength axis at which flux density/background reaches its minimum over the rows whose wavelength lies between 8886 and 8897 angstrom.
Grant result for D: 8889.39 angstrom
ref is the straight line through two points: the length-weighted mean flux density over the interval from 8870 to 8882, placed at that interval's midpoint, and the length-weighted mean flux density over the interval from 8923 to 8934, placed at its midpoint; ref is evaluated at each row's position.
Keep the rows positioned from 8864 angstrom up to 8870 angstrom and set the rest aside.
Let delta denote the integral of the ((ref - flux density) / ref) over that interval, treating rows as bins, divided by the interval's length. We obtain 0.0290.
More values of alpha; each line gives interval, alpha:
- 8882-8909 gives 7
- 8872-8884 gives 3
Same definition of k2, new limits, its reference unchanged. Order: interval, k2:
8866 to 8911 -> 8881.20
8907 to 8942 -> 8938.65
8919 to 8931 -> 8930.42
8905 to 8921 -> 8916.04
